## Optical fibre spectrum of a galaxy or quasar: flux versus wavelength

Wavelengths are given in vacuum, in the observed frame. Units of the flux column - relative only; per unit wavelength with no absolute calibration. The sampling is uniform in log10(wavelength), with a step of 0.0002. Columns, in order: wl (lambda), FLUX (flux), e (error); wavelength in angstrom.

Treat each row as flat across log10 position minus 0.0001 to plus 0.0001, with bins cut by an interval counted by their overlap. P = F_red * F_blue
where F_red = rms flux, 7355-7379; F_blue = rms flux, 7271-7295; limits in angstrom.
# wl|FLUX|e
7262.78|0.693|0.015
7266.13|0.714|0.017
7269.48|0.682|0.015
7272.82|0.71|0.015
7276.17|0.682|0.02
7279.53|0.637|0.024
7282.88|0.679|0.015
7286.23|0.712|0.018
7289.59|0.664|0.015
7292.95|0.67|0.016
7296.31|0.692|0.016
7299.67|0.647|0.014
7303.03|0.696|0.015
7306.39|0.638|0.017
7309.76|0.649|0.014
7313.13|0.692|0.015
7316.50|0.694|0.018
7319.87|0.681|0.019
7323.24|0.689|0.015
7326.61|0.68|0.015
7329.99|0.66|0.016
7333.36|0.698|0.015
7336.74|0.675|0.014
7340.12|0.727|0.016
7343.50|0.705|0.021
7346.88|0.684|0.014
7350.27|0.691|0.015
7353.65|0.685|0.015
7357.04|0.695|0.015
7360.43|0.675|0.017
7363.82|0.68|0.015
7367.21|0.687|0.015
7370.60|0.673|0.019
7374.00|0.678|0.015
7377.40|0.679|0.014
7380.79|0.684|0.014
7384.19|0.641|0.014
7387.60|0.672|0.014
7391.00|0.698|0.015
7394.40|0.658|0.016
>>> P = 0.463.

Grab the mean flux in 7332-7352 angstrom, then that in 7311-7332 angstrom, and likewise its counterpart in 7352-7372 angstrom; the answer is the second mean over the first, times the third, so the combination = 0.669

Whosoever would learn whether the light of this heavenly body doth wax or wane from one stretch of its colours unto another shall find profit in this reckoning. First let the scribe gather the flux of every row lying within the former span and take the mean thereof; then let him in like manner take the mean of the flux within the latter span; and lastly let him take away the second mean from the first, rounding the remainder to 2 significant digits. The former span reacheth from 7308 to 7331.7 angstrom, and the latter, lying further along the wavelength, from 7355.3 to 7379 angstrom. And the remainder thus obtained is -0.0031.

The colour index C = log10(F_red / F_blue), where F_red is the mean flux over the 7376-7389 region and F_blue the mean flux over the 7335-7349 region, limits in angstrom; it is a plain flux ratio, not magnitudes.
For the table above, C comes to -0.018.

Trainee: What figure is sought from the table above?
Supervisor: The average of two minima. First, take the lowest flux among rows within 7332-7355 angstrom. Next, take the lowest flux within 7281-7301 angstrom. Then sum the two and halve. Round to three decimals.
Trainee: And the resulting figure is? 0.661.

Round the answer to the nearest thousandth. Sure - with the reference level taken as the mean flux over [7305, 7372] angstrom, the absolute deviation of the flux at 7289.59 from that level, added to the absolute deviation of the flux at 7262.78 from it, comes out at 0.029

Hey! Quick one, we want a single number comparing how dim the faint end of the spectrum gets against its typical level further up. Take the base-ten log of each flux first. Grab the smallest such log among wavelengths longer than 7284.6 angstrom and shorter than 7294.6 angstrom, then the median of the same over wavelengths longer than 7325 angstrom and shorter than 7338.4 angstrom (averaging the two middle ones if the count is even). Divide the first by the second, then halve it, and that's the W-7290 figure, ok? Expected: 0.53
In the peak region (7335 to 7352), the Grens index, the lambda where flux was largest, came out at 7340.12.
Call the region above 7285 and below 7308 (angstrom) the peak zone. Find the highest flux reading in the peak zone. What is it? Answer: 0.712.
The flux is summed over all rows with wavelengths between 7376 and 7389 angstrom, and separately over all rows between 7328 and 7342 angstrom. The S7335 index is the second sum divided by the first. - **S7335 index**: 1.03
